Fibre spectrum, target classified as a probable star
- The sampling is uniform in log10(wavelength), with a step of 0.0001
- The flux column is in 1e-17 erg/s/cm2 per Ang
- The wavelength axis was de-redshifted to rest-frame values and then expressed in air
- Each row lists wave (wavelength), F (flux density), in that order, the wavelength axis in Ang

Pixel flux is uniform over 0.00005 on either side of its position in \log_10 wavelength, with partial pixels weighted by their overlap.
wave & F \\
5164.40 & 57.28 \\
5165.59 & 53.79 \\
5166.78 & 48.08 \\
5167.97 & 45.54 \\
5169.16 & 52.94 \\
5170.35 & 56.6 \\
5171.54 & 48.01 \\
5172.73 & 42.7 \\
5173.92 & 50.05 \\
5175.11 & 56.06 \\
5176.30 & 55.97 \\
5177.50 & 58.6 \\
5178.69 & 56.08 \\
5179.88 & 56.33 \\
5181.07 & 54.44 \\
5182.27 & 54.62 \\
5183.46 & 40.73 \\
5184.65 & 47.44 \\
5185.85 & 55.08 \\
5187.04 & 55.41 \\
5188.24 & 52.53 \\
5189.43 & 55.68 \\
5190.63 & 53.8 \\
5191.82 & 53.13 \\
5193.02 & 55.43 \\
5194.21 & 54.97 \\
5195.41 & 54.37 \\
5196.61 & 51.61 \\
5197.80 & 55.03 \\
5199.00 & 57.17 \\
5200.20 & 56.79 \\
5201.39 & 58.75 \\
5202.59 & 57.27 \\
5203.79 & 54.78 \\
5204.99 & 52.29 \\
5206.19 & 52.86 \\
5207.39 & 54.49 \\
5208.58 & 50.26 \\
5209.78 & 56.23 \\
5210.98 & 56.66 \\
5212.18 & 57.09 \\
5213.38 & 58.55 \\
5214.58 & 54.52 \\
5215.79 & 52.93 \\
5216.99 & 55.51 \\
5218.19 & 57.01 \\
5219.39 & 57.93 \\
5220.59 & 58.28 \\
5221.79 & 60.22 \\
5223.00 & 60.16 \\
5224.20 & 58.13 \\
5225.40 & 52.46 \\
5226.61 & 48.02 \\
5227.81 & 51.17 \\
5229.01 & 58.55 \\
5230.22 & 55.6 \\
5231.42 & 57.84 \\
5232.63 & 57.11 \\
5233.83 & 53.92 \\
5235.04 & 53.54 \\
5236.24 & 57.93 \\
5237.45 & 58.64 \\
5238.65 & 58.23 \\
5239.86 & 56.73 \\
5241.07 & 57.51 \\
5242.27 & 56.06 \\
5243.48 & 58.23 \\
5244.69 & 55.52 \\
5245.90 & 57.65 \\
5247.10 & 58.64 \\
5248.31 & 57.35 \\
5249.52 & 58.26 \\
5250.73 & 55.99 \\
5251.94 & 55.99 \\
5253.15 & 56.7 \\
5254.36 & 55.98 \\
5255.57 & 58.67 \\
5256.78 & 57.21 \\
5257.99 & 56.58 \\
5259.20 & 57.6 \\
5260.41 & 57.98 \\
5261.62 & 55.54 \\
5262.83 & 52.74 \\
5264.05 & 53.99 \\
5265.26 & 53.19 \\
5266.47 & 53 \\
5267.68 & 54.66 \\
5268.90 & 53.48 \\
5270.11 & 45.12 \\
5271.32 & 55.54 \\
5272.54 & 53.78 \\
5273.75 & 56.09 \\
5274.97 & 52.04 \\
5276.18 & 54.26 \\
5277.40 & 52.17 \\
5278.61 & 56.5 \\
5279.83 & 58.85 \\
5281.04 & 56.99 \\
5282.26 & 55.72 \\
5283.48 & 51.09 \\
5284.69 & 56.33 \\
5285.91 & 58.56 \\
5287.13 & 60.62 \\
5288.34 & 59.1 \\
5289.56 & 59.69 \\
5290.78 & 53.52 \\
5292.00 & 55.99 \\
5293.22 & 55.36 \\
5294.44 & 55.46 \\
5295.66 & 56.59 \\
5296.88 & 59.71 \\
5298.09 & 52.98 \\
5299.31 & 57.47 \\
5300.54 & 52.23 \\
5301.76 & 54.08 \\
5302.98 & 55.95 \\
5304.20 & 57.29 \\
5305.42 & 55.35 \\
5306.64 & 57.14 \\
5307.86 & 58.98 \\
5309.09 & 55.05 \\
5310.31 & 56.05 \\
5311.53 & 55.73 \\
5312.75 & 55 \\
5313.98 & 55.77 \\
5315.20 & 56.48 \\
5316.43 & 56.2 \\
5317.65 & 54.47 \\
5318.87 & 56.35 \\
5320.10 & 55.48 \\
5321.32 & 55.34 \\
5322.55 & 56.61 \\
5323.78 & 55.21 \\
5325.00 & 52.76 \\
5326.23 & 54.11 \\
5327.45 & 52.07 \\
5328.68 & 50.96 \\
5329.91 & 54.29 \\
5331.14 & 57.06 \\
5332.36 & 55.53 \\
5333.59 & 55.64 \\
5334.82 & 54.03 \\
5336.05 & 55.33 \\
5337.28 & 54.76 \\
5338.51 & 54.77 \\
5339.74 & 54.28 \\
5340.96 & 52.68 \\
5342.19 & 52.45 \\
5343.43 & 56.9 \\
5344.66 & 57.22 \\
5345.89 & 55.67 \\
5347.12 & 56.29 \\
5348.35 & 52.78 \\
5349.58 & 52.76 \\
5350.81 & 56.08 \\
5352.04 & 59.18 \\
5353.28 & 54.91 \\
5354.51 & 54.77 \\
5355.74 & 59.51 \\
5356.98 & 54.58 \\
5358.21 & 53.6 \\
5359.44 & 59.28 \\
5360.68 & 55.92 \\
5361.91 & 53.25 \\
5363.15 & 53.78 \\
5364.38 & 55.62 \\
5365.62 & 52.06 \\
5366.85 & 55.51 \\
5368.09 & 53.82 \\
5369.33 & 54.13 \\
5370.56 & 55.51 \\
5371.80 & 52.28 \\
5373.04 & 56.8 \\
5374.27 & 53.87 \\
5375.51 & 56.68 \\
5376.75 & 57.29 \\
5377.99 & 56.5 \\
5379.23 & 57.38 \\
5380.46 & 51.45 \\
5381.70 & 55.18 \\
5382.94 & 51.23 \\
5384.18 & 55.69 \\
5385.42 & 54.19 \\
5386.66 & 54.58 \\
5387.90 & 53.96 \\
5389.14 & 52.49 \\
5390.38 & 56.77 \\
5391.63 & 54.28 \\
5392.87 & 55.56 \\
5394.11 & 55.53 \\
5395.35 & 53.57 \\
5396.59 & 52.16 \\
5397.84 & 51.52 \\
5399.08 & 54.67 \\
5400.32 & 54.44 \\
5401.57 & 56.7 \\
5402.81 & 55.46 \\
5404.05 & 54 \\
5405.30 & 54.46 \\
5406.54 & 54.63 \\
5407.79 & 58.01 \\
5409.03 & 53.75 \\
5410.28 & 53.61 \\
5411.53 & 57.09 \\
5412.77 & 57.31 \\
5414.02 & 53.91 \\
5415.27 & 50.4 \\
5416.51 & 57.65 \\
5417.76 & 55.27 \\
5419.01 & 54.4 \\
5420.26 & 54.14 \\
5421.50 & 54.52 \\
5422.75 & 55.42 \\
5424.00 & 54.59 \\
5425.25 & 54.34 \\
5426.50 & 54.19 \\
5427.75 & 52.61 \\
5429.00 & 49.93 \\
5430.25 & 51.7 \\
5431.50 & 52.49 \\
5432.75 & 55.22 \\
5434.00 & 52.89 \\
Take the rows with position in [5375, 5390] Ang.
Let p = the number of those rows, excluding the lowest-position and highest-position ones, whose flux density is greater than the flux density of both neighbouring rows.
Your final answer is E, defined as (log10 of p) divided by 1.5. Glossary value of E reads 0.47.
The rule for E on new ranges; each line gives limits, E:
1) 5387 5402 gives 0.32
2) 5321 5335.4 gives 0.40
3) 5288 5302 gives 0.40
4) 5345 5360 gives 0.32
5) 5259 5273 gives 0.40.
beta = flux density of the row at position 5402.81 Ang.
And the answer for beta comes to 55.46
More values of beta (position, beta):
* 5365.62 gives 52.06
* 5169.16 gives 52.94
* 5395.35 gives 53.57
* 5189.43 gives 55.68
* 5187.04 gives 55.41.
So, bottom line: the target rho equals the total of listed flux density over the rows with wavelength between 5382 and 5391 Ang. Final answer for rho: 379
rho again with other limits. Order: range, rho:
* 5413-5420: 272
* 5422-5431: 373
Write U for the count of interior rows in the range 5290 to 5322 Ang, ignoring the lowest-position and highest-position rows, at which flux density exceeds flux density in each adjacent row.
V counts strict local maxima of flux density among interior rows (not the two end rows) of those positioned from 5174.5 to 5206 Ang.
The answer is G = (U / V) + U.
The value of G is 9.0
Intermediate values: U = 8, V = 8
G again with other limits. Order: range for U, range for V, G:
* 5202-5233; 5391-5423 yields 5.8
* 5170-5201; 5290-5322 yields 9.0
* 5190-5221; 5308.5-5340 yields 5.6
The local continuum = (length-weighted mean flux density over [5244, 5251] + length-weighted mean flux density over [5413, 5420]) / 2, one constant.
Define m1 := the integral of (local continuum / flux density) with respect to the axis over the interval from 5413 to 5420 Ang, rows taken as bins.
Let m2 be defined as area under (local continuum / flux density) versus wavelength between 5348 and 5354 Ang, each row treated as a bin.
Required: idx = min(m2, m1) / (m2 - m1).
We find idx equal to -6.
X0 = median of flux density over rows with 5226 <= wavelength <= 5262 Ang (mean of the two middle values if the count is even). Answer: 57.2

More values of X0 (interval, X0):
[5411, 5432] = 54.3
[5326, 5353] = 54.8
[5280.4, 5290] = 57.8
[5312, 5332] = 55.3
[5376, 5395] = 55.2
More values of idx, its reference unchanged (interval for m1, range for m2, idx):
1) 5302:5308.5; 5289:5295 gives -15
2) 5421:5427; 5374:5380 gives -33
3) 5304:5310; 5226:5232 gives 20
